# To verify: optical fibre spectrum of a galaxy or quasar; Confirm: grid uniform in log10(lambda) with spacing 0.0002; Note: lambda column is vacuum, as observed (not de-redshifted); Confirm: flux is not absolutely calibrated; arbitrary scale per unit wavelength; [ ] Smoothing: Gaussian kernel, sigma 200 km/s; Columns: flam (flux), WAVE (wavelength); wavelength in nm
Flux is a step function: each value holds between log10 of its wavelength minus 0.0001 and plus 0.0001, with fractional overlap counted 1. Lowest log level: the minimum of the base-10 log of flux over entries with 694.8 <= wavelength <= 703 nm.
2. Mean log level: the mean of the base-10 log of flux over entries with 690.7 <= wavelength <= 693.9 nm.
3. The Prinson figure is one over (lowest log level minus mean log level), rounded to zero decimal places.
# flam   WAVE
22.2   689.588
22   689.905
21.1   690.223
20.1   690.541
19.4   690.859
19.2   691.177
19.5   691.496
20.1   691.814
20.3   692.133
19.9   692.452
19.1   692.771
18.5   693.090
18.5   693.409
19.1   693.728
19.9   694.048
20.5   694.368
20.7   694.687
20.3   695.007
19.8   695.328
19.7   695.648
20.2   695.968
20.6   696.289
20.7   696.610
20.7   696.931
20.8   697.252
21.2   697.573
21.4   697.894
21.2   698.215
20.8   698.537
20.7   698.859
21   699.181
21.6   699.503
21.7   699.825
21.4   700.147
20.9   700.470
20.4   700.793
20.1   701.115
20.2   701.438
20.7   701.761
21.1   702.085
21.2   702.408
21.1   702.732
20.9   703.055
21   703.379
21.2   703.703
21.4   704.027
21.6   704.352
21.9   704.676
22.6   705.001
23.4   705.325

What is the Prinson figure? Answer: 129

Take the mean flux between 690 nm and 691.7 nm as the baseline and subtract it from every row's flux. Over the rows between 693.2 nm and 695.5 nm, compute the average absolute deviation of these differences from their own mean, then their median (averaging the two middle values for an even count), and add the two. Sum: 0.6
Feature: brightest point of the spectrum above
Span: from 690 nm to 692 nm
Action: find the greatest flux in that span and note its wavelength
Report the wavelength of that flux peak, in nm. 690.223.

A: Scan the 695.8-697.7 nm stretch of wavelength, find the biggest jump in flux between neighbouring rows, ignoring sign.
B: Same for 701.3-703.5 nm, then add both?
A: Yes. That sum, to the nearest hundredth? 0.90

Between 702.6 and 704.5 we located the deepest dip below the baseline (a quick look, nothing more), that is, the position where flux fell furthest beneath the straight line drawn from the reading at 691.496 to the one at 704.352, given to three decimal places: 703.055 nm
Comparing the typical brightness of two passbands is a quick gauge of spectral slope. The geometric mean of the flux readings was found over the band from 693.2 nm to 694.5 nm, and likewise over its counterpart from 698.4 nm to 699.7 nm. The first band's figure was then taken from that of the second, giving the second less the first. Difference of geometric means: 1.5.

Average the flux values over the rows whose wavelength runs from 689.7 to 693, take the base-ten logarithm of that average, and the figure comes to 1.30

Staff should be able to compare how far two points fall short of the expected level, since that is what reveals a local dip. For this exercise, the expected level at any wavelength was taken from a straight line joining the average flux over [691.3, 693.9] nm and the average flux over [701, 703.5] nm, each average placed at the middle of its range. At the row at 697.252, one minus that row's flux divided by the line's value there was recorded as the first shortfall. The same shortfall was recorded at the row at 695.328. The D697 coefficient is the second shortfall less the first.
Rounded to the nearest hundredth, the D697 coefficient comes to 0.04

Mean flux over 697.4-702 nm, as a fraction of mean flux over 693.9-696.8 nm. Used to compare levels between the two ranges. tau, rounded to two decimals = 1.03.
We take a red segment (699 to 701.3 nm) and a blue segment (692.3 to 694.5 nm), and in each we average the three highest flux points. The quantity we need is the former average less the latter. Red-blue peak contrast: 1.5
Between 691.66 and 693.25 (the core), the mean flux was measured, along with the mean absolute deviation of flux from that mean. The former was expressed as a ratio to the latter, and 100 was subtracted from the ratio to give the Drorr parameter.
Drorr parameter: -69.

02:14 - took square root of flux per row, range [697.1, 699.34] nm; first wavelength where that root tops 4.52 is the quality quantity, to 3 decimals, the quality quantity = 697.252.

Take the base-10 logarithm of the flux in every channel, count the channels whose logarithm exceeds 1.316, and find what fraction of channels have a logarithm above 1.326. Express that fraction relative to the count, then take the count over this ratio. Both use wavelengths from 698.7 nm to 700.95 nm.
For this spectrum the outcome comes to 58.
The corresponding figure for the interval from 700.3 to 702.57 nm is 63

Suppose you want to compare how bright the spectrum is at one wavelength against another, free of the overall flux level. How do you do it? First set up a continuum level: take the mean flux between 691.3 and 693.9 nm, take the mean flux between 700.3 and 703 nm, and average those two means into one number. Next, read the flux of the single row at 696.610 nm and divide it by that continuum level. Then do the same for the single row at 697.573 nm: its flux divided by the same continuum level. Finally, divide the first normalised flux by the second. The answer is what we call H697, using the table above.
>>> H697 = 0.976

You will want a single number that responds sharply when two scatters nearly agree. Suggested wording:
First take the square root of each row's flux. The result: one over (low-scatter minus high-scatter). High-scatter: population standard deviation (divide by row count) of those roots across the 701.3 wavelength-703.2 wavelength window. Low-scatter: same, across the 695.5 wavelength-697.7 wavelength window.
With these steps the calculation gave 85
